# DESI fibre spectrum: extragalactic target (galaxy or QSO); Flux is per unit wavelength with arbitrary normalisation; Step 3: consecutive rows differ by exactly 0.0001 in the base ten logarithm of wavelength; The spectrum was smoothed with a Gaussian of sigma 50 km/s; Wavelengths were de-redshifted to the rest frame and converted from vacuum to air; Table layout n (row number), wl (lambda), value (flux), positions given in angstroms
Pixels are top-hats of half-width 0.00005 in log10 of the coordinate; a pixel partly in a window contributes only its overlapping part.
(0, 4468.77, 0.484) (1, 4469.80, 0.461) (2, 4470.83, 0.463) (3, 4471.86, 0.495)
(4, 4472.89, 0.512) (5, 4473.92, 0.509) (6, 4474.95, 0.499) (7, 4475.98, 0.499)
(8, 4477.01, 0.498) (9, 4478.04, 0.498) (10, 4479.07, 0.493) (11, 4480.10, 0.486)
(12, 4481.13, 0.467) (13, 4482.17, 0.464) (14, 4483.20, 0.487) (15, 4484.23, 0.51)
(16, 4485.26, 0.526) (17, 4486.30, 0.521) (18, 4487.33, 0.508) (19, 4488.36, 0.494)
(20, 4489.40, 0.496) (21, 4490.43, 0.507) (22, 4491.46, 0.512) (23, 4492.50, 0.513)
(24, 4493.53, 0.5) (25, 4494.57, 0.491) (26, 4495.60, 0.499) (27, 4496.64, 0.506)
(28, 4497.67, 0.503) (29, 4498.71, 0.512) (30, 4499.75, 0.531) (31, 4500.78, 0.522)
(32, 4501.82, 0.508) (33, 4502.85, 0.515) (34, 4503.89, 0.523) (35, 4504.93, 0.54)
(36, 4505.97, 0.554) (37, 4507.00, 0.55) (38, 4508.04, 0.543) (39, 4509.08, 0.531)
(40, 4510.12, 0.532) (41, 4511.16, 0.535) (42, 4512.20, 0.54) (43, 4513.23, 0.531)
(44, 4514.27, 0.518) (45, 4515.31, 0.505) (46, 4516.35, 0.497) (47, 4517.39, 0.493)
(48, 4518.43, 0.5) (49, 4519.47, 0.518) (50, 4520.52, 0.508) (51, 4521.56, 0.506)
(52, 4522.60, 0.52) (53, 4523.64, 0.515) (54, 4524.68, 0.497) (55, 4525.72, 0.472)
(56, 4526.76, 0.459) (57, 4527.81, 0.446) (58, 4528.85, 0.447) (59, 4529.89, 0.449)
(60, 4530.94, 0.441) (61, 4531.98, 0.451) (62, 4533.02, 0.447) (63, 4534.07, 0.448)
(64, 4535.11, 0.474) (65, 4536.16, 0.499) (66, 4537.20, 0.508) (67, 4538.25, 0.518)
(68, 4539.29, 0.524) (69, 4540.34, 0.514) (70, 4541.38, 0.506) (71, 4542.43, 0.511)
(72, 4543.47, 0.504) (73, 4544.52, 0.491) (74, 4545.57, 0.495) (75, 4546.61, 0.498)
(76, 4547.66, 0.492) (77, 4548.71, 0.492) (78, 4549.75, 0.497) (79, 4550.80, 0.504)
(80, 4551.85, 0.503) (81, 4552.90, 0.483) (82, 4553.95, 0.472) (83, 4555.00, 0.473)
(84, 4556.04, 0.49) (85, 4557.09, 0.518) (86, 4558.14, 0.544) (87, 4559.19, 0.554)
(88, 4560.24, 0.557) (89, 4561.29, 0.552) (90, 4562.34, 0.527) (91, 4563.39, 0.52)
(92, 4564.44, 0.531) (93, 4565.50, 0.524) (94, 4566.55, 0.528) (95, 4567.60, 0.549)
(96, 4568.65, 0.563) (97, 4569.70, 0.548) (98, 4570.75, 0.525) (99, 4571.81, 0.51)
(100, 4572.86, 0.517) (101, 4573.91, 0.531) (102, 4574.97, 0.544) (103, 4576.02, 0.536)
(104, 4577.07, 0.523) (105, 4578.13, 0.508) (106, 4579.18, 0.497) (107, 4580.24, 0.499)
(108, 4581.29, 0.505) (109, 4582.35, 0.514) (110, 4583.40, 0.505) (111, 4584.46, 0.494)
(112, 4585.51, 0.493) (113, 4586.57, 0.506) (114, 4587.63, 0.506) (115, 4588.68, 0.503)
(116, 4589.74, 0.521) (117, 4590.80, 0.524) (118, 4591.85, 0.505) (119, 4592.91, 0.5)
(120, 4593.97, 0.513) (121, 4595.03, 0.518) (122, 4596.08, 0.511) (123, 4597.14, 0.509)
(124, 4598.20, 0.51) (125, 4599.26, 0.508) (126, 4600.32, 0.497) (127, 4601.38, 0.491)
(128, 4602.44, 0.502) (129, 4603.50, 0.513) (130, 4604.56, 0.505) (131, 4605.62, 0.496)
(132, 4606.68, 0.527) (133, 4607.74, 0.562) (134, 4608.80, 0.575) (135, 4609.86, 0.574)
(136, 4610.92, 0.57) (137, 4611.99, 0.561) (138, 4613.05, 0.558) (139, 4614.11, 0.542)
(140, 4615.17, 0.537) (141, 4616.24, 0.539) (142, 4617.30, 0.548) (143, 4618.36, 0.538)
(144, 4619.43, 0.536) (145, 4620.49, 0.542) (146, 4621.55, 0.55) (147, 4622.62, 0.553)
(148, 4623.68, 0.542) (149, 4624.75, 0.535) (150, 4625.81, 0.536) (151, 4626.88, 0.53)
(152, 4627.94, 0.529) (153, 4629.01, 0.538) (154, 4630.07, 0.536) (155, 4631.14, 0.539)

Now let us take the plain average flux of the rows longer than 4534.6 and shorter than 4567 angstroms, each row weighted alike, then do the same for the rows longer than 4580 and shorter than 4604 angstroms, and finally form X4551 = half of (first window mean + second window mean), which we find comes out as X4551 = 0.508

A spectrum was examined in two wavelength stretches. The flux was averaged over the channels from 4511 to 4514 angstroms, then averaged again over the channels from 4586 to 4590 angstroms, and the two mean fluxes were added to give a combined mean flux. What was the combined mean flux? 1.04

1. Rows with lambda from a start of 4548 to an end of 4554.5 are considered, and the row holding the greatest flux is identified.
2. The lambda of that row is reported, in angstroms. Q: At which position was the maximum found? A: 4550.80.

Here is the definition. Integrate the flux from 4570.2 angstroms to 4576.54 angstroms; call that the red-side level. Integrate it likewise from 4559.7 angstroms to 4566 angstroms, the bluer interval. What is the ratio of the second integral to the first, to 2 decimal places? 1.01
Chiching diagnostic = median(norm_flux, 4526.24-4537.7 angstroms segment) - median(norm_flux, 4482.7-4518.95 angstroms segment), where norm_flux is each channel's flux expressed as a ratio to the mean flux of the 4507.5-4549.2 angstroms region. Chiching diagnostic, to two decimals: -0.13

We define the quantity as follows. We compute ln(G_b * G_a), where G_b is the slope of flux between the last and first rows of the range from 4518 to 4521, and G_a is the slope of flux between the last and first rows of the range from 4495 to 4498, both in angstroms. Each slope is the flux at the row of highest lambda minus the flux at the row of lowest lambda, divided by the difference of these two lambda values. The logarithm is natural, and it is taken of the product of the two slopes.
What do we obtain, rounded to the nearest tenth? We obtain -11.8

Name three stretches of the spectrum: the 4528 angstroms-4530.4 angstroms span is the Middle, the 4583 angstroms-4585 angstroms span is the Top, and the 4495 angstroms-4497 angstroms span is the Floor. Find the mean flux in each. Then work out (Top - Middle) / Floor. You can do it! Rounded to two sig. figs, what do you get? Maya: 0.10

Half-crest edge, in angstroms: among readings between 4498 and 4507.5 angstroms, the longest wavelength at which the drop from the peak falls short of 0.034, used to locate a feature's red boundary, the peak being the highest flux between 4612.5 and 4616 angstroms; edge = 4507.00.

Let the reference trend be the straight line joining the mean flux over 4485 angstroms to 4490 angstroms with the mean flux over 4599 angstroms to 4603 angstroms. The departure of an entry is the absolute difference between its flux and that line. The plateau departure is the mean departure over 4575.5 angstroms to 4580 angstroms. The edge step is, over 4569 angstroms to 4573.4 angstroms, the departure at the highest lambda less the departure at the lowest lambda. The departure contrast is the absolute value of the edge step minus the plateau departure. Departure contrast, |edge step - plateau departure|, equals 0.047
